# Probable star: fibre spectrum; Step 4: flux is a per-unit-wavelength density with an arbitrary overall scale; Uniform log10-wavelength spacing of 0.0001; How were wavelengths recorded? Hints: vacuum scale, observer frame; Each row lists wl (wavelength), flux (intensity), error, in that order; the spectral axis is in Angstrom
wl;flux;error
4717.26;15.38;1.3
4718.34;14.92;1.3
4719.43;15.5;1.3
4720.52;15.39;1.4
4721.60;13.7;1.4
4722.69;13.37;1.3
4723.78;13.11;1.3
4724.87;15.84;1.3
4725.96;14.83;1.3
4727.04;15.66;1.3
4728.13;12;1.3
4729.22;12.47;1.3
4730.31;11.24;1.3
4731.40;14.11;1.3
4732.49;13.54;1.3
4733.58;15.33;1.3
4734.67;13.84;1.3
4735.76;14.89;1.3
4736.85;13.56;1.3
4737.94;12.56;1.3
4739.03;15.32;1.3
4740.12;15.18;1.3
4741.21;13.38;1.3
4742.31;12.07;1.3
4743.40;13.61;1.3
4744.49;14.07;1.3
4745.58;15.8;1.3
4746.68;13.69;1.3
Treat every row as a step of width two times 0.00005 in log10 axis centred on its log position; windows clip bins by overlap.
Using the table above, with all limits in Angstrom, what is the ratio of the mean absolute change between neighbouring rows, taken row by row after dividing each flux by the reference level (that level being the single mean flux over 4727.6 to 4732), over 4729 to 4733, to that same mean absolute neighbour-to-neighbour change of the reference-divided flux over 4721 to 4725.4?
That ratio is 1.4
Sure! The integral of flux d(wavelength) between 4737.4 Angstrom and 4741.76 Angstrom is 62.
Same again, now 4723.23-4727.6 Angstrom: 65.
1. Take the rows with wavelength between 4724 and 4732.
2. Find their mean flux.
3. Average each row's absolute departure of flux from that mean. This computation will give 1.6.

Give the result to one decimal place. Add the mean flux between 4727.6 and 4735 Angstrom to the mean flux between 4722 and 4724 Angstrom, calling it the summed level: 26.5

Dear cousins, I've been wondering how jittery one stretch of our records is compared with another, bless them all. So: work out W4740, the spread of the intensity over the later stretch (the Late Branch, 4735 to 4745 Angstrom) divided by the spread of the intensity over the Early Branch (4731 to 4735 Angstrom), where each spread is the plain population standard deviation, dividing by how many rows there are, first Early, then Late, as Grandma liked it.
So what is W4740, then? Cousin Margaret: 1.57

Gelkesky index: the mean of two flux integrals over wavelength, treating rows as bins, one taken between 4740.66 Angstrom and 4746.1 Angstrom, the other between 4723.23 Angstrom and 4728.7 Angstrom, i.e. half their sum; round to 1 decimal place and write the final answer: 76.5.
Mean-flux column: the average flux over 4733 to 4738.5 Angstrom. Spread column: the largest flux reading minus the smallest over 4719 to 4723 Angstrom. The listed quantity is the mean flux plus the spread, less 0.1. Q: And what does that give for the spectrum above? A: 16.1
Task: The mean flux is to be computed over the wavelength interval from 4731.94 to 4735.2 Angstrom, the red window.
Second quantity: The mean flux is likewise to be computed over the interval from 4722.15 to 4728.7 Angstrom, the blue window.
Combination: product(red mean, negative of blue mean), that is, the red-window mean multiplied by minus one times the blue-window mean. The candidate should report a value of -201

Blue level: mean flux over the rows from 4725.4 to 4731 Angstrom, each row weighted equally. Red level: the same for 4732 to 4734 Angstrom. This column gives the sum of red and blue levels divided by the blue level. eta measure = 2.09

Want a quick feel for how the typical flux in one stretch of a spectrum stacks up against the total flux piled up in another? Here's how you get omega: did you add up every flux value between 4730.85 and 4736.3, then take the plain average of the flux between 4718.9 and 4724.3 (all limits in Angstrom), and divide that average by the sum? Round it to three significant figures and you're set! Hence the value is 0.198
